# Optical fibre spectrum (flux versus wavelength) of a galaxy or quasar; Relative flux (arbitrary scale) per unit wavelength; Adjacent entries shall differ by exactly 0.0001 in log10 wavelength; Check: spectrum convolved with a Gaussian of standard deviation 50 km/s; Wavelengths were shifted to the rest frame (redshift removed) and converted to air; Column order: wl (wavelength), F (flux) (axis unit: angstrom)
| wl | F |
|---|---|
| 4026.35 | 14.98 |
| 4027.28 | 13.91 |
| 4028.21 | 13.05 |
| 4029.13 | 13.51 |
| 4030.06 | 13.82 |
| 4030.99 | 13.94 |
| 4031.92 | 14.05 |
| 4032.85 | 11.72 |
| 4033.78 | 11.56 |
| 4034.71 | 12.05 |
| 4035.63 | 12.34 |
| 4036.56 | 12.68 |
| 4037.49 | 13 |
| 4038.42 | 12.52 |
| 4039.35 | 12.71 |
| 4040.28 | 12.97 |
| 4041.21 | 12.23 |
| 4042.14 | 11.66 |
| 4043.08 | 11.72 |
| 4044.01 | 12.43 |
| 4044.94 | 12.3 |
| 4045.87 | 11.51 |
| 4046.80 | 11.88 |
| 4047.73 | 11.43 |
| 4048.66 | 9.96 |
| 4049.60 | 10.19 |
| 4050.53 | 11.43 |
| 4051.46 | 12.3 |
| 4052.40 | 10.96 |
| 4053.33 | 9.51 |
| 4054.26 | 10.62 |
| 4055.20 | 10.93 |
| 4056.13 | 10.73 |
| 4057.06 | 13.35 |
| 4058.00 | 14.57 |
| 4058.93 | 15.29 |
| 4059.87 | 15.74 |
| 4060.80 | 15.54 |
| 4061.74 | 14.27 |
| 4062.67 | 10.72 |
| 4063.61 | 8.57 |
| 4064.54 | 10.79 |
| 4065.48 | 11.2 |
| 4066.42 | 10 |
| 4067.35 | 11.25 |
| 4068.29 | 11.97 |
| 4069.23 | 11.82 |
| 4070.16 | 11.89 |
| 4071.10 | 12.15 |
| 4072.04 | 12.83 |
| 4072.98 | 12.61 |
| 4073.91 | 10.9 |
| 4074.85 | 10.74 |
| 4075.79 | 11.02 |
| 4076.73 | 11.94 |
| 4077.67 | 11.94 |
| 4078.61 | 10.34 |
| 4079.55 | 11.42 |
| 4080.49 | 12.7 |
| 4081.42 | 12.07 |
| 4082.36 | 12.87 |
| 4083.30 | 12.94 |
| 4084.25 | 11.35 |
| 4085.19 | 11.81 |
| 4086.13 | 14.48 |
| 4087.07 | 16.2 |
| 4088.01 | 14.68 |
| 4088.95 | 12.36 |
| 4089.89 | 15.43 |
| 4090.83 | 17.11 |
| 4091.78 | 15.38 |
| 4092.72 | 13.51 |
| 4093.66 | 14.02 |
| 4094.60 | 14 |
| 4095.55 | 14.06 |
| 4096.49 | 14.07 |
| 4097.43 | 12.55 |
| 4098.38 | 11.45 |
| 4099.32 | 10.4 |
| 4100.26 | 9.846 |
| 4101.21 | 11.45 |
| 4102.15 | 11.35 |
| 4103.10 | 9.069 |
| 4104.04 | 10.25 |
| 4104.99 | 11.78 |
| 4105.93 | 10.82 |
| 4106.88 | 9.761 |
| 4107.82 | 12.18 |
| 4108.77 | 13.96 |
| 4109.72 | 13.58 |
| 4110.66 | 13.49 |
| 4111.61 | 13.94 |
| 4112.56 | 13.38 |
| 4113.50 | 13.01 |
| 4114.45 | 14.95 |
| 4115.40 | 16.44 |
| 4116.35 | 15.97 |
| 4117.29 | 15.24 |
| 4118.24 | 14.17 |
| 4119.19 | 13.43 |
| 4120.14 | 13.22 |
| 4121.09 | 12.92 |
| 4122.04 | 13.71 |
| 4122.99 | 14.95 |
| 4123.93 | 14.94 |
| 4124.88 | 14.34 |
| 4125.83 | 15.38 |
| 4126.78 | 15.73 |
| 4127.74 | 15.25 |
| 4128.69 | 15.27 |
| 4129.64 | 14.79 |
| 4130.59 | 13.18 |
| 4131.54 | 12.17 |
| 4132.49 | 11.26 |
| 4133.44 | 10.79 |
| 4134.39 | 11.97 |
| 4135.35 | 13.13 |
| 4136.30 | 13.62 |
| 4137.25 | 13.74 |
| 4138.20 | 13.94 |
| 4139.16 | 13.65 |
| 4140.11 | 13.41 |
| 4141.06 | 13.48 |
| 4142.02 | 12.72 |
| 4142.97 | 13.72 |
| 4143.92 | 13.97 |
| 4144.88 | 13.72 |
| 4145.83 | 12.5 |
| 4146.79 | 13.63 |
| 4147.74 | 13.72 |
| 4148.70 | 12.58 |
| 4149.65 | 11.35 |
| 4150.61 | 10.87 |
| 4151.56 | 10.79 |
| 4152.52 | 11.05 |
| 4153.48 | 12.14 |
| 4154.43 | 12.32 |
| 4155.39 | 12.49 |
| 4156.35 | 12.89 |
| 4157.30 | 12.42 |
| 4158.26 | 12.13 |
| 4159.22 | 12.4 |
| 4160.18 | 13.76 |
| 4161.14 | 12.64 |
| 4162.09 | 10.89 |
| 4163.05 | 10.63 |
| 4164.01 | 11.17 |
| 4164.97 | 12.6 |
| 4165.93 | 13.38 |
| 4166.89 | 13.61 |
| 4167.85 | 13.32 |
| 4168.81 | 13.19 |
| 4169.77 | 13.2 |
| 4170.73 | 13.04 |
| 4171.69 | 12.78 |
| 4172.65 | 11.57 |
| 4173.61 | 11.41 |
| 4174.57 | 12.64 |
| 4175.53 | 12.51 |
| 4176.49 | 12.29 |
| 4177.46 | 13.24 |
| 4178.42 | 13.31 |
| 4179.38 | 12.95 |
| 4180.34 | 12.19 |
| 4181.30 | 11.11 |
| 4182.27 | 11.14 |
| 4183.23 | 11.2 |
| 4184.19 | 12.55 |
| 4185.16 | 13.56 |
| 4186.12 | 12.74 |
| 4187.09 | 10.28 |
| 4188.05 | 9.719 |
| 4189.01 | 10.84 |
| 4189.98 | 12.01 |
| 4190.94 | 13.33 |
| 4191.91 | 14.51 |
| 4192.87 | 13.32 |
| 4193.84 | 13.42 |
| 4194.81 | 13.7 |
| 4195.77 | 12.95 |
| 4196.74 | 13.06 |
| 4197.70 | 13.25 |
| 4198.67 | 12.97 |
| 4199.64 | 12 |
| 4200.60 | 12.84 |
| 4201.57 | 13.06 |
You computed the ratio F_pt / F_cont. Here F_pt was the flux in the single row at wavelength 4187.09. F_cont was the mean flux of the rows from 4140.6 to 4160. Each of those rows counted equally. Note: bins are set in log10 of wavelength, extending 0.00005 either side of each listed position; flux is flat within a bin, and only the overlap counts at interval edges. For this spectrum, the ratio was 0.82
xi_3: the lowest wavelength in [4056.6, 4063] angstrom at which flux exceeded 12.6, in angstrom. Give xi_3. 4057.06 angstrom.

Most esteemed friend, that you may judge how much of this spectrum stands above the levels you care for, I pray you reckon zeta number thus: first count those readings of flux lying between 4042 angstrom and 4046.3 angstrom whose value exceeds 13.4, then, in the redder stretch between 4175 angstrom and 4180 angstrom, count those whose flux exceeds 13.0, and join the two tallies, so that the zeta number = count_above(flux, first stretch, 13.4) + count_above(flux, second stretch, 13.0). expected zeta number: 2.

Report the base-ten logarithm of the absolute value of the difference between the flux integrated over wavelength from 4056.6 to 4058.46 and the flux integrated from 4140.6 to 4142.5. 0.0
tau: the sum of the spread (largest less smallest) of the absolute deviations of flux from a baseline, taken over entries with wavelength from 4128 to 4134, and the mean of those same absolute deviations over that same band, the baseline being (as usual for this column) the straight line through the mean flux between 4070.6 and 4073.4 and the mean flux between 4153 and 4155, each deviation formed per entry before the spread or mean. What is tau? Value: 4.3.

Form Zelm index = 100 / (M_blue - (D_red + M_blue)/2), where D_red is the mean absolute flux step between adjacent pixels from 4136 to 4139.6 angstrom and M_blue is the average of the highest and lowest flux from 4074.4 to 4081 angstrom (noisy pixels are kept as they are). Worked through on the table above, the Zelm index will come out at 17.7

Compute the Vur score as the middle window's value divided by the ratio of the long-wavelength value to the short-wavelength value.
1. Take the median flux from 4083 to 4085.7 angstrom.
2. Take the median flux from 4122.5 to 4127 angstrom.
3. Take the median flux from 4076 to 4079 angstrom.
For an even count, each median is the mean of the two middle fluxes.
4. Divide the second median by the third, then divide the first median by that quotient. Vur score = 9.4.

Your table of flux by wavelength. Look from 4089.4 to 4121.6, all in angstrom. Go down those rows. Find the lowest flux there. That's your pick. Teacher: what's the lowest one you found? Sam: 9.069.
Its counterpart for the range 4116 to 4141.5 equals 10.79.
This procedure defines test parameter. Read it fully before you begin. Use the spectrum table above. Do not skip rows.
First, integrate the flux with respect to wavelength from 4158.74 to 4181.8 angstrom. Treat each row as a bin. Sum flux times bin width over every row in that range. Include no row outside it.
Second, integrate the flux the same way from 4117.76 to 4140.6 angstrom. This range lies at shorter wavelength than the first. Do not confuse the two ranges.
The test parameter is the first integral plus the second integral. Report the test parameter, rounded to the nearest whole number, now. 601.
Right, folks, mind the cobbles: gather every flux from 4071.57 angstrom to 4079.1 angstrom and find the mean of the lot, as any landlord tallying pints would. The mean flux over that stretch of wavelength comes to 11.5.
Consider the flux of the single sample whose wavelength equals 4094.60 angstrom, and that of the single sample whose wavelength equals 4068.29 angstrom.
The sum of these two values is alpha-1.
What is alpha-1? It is 26.0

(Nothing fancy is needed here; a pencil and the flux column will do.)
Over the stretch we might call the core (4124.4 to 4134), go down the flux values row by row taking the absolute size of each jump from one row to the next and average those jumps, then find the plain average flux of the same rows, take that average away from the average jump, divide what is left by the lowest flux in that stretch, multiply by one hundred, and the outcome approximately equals -121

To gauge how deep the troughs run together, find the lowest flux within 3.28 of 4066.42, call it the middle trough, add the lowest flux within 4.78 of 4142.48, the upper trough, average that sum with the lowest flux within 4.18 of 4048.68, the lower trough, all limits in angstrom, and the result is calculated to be 15.5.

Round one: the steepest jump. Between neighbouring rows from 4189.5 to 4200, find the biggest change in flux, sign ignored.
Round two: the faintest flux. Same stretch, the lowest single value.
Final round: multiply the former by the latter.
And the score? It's 16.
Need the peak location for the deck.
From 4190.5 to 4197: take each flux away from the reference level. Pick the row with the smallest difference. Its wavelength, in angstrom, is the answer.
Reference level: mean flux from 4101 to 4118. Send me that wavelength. 4191.91 angstrom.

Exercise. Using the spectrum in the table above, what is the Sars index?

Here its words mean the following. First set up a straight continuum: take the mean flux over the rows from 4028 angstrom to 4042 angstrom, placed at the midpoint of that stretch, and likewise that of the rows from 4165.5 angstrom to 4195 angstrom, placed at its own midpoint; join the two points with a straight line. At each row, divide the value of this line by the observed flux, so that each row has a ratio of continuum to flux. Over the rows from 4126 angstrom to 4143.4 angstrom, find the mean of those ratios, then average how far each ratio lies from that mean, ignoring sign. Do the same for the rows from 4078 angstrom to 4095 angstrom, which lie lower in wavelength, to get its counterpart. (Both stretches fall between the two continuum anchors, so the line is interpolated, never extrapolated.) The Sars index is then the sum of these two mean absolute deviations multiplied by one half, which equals 0.090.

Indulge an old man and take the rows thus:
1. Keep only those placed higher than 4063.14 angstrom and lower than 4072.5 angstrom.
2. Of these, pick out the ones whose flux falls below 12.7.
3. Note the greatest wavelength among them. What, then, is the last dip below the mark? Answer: 4071.10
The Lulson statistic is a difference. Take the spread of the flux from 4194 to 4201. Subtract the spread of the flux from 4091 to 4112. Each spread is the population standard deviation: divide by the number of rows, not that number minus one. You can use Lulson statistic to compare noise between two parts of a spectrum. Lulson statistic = -1.3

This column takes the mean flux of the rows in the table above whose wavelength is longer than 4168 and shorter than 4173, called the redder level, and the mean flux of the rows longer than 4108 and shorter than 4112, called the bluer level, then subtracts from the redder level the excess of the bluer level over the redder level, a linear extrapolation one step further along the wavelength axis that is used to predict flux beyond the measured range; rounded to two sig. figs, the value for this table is 12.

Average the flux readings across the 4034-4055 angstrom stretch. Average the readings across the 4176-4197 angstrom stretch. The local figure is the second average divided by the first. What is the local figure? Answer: 1.06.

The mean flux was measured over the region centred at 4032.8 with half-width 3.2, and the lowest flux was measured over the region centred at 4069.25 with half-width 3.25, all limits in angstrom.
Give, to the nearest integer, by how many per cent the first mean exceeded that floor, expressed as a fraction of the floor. 28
